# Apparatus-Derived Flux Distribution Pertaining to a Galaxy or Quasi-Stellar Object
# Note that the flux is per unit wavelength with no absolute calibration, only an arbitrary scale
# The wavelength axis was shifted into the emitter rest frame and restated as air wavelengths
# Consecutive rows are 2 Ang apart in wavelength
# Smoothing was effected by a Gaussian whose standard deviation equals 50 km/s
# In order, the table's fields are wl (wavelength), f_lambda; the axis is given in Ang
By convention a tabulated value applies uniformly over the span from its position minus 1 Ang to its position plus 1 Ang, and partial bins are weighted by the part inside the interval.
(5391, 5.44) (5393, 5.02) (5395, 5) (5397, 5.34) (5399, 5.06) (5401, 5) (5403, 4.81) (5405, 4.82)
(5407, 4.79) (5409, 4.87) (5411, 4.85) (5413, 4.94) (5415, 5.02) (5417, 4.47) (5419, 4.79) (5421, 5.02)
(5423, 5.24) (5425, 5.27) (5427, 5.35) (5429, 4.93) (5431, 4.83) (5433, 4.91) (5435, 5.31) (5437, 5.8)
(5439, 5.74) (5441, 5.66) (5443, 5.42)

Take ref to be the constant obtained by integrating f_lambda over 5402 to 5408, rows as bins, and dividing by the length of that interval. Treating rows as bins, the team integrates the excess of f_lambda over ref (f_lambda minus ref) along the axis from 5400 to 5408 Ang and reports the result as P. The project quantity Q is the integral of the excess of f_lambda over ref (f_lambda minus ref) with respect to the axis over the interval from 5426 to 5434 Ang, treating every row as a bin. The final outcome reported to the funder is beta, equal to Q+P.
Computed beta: 2.0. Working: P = 0.4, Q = 1.6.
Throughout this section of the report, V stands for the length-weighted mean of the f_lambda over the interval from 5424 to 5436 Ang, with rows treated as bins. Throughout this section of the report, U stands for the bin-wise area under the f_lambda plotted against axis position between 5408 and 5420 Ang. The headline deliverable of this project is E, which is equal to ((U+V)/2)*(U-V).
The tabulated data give 1662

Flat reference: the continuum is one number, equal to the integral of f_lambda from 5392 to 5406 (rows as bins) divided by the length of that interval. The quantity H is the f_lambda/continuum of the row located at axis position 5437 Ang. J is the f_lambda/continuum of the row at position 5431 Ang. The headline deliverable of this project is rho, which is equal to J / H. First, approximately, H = 1.16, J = 0.96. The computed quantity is 0.83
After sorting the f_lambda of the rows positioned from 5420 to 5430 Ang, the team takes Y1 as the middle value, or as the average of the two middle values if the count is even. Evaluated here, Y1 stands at 5.24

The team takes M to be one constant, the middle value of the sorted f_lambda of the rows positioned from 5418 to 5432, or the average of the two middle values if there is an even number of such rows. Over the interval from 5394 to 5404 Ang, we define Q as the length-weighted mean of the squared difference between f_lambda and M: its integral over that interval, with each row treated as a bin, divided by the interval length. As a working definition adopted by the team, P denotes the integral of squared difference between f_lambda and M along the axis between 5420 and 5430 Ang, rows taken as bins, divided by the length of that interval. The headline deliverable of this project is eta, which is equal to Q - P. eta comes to -0.02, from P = 0.046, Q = 0.03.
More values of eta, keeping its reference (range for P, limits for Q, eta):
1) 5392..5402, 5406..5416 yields 0.00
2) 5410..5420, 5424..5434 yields -0.03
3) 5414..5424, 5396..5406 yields -0.04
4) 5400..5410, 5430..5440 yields 0.22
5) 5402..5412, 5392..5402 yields -0.02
